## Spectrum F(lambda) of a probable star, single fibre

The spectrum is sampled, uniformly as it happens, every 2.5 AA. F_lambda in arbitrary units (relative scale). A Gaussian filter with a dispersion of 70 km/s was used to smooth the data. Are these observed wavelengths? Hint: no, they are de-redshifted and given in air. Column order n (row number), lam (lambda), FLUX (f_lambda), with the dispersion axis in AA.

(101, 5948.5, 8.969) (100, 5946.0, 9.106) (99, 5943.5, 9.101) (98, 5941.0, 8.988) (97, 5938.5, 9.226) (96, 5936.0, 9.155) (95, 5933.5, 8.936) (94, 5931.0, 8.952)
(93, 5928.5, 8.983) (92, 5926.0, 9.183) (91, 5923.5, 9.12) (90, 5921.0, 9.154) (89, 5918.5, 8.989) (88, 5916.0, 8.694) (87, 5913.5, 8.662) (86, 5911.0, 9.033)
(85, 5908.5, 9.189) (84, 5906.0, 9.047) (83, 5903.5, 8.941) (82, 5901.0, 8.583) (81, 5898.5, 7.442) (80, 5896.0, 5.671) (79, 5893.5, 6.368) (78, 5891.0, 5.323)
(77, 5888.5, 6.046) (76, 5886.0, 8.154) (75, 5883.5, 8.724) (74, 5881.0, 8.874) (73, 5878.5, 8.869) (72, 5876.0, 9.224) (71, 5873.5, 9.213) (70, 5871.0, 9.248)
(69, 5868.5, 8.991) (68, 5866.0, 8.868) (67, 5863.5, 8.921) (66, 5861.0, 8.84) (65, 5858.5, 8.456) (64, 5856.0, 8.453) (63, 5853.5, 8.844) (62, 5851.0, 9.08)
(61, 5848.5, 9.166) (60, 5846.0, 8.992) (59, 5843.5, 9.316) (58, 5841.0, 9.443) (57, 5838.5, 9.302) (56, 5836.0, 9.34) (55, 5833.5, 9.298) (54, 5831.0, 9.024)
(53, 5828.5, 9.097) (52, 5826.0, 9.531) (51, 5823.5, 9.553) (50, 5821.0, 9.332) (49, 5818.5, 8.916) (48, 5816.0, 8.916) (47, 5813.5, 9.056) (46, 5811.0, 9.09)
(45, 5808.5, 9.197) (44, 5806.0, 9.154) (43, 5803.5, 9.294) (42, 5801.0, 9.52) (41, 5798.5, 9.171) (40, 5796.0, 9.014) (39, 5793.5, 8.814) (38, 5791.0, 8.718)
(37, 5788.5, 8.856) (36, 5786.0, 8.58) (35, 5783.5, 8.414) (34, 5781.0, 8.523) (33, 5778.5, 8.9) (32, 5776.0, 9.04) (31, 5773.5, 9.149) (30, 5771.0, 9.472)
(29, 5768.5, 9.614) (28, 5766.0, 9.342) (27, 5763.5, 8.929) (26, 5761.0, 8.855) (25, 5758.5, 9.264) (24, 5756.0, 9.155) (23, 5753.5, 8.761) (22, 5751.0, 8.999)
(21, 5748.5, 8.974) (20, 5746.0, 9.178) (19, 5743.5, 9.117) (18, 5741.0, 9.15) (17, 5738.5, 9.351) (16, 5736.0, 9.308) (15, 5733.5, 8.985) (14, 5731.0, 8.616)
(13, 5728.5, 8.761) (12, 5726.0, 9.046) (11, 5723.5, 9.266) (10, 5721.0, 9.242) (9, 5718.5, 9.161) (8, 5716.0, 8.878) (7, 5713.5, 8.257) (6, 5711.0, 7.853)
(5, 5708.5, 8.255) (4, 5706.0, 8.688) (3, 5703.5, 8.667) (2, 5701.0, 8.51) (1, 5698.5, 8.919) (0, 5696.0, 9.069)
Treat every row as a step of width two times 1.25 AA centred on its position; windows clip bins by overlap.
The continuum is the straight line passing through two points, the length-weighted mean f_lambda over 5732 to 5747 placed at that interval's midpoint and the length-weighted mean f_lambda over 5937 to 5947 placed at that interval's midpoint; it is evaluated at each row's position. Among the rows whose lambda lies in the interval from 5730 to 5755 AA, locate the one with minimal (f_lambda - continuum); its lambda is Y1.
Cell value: 5731.0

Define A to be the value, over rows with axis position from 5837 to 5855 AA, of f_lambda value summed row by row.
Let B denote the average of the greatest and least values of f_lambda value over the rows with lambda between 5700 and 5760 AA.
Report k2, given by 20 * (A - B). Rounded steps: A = 64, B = 8.6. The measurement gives 1111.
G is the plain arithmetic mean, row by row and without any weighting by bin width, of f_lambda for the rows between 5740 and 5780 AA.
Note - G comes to 9.1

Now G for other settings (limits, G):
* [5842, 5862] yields 8.9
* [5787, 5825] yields 9.1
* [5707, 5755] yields 8.9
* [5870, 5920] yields 8.2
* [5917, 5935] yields 9.0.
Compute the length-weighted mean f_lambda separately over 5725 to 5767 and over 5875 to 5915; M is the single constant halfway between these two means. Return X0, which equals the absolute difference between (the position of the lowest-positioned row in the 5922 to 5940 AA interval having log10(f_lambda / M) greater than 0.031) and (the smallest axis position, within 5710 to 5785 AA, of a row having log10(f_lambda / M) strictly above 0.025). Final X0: 207.5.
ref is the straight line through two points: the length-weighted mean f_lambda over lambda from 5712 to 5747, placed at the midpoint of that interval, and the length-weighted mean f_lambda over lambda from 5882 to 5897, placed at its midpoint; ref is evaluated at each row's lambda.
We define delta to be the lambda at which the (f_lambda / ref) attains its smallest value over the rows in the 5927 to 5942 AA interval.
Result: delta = 5928.5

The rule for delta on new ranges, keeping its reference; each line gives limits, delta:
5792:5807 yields 5793.5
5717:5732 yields 5731.0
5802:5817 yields 5816.0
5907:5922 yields 5913.5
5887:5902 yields 5891.0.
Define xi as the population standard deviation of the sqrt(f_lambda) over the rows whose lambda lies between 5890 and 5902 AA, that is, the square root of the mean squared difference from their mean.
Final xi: 0.229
